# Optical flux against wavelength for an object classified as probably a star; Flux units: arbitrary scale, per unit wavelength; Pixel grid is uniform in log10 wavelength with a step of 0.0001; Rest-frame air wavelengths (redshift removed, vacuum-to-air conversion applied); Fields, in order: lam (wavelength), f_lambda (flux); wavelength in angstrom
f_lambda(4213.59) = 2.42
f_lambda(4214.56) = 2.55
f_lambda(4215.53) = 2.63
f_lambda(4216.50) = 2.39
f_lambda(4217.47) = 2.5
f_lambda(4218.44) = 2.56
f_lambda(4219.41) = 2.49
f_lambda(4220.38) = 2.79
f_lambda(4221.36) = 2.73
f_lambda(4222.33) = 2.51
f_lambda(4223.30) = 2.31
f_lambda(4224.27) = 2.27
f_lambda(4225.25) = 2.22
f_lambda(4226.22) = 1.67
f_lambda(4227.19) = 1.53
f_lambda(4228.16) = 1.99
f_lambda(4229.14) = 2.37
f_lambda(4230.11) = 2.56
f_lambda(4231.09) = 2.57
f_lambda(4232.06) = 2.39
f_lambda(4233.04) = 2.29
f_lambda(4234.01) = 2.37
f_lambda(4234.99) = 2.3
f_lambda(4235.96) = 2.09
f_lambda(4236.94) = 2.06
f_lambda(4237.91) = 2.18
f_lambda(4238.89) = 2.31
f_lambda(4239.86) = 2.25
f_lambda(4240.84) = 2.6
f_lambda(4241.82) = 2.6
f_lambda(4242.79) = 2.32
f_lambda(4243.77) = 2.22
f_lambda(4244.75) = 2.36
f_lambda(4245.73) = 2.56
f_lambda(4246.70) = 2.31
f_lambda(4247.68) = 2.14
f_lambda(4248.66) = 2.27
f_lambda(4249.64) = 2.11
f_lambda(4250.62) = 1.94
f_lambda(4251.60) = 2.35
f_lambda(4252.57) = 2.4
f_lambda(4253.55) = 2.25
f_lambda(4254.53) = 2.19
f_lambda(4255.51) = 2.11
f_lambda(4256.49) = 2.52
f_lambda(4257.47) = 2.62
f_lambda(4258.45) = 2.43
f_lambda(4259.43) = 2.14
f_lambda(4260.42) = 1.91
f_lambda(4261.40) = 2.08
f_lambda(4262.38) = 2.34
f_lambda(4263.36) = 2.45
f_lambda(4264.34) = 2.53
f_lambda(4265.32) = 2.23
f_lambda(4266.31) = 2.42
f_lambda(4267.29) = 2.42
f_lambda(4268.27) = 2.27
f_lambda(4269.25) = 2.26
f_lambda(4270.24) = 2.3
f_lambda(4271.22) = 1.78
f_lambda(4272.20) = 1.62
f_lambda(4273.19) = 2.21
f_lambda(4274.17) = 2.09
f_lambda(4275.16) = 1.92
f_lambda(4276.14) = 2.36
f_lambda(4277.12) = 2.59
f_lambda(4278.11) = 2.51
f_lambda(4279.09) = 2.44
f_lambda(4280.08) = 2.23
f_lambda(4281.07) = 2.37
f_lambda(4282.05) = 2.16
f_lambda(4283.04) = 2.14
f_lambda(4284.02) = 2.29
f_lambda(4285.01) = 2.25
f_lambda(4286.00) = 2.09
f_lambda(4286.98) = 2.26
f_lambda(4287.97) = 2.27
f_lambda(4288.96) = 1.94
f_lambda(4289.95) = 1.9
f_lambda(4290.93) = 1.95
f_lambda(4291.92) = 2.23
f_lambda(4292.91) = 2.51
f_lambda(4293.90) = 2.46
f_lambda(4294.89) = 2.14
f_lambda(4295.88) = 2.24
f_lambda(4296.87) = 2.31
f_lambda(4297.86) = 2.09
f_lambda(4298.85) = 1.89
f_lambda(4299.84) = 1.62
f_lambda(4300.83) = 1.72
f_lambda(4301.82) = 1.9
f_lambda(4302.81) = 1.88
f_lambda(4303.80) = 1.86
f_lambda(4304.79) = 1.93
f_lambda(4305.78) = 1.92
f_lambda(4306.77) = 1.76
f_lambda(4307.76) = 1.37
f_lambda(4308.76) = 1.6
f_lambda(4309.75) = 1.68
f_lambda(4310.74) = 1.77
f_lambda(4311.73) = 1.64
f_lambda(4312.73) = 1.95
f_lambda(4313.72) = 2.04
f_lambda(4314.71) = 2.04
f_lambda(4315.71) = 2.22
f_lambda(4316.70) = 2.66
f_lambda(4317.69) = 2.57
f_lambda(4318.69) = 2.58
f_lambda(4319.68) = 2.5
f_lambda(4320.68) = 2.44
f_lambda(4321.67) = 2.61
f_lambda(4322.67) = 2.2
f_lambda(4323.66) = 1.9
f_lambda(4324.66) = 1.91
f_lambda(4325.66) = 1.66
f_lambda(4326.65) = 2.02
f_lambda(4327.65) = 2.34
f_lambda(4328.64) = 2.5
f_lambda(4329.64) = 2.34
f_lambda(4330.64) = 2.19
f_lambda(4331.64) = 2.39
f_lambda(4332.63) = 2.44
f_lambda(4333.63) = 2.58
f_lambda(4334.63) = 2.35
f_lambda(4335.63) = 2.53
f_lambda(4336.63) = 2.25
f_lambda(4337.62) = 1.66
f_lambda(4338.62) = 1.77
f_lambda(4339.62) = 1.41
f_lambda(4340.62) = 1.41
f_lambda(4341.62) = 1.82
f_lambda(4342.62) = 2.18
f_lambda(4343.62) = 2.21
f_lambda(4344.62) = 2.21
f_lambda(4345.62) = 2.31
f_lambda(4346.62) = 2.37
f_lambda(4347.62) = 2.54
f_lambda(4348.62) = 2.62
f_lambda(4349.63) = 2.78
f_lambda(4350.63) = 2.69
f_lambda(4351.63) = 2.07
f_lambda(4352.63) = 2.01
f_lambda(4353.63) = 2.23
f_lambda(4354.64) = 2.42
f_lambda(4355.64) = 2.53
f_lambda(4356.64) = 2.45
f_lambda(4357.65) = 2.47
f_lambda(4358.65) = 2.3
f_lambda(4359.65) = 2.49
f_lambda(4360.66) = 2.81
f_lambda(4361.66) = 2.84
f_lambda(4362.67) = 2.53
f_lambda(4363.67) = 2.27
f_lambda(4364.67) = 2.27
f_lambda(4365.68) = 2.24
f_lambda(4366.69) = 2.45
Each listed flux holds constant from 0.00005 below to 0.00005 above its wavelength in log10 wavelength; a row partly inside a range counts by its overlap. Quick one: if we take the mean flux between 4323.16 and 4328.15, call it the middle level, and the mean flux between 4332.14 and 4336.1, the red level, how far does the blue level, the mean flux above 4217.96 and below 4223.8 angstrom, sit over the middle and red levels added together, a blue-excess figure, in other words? -1.88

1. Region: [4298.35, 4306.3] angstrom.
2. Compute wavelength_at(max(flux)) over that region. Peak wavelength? 4304.79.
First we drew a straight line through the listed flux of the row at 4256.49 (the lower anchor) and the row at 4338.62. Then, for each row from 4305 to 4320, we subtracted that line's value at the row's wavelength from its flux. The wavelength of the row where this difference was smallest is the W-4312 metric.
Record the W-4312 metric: 4307.76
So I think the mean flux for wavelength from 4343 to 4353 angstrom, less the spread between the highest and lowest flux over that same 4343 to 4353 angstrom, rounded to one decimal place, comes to 1.6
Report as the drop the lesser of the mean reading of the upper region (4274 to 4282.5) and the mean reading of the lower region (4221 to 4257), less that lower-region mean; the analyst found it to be 0.000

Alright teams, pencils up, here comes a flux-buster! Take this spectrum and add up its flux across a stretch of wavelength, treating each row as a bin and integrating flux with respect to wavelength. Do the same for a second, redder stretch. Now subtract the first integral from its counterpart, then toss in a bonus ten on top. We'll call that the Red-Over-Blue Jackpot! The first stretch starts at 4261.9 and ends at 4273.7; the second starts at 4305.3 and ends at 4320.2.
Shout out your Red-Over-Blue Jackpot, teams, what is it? 14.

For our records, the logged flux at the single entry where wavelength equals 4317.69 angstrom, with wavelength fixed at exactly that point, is 2.57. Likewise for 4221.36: 2.73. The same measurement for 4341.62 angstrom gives 1.82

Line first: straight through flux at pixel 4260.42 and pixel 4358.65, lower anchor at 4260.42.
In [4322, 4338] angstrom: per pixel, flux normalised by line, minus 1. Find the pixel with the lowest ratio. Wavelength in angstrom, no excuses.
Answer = 4337.62 angstrom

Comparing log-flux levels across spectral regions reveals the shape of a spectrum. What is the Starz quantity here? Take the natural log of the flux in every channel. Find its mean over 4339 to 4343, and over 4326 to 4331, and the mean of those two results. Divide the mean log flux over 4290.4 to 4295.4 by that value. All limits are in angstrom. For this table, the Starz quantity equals 1.2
